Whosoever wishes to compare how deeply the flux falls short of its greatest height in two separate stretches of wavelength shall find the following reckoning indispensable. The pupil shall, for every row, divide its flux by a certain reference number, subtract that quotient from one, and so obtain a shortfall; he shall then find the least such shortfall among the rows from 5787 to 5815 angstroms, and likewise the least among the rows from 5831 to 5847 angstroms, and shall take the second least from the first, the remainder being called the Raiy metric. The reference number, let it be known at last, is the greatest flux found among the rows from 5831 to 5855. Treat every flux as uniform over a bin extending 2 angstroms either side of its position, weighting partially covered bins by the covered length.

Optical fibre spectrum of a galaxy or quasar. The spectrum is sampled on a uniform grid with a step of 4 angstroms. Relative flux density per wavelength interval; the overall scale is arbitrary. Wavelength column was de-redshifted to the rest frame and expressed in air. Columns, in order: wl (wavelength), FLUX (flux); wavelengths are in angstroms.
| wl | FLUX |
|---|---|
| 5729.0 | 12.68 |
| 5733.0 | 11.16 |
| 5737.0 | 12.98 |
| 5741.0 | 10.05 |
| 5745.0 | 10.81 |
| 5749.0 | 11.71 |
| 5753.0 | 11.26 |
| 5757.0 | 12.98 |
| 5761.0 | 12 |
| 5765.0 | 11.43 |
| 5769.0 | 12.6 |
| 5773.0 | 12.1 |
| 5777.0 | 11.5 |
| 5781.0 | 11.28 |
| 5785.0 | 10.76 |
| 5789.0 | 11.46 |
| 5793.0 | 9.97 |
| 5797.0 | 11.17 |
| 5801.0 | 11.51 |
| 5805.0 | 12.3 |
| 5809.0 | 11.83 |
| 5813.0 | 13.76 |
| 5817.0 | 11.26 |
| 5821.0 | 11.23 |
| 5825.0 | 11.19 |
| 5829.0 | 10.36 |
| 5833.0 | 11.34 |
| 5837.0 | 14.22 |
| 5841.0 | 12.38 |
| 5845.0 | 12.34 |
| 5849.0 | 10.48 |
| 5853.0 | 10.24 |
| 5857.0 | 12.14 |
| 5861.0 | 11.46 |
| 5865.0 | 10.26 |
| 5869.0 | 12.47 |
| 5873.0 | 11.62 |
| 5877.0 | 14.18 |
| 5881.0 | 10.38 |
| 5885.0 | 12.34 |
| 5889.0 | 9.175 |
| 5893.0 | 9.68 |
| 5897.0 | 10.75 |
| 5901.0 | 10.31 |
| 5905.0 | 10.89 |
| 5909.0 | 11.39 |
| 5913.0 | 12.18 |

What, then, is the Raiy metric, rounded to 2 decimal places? 0.03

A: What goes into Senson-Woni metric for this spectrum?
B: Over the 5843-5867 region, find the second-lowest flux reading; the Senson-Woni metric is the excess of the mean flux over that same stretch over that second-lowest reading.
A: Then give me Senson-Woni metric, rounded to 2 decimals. 0.89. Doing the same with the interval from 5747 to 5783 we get 0.59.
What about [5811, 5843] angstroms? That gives 0.78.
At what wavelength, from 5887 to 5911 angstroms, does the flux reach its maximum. 5909.0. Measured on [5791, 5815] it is 5813.0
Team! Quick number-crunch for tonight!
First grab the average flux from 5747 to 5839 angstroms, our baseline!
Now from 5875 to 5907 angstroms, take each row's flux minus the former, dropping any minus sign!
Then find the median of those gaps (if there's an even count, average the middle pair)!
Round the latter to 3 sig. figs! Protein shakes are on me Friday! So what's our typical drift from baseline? 1.36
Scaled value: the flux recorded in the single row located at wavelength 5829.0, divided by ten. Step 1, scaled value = 1.04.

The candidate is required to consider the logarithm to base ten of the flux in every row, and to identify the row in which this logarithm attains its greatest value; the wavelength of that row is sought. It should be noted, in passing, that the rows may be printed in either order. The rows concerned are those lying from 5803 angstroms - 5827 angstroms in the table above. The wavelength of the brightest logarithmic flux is 5813.0 angstroms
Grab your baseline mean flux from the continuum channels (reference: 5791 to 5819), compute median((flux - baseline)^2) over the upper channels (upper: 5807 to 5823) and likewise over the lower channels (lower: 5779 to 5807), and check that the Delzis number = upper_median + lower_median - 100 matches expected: -99.5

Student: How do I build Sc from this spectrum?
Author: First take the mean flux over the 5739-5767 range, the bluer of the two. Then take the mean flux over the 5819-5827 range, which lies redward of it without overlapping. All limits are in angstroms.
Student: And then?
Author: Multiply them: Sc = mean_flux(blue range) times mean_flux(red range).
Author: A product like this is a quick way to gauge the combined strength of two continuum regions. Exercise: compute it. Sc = 128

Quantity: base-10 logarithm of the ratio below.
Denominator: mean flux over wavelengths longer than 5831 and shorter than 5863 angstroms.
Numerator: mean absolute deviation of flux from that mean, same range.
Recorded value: -1.10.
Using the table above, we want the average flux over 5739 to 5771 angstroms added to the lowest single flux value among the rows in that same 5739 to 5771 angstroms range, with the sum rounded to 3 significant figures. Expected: 21.7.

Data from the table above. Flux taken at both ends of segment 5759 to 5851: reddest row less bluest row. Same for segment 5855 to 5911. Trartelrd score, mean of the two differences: -1.1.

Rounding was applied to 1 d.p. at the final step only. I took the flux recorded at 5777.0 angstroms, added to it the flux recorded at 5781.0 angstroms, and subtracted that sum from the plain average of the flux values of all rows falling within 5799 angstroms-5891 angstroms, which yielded -11.1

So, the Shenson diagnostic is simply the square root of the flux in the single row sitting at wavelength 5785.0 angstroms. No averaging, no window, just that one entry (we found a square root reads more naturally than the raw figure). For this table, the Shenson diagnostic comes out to 3.28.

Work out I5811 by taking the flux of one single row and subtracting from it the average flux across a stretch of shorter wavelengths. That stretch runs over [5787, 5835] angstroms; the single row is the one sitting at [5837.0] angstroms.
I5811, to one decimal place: 2.8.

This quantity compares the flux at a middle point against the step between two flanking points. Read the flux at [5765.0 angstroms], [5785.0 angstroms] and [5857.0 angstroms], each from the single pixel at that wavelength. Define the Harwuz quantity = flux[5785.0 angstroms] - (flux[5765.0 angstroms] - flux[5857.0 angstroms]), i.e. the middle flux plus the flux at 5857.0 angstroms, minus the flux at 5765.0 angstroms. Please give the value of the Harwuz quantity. 11.5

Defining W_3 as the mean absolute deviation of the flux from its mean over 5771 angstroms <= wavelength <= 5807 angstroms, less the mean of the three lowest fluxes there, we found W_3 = -10.1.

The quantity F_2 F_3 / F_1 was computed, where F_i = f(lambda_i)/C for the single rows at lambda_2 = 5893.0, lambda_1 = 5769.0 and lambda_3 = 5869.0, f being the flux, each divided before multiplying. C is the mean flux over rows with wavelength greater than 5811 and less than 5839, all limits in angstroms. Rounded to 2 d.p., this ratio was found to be 0.80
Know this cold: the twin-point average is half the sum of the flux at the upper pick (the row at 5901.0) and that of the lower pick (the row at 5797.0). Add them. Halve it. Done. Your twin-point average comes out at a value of 10.7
